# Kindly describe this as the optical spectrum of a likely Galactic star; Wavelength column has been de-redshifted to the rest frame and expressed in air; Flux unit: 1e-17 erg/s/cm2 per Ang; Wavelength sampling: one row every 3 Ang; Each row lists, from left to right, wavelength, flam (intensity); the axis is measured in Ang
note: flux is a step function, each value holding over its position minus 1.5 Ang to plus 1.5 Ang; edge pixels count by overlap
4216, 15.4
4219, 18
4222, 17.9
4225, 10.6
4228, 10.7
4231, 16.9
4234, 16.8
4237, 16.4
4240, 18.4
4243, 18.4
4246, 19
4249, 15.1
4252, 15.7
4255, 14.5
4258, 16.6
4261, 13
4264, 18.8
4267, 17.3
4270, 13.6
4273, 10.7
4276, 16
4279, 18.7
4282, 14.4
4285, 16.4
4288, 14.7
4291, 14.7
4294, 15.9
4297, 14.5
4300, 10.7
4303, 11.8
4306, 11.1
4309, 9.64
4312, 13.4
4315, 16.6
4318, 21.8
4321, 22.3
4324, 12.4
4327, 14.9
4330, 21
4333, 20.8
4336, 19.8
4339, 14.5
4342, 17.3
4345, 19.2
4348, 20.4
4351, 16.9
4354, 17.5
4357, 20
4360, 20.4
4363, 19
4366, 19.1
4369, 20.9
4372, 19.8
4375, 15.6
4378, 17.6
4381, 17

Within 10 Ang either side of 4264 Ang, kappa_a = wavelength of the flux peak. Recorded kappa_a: 4264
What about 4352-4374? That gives 4369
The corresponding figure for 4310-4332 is 4321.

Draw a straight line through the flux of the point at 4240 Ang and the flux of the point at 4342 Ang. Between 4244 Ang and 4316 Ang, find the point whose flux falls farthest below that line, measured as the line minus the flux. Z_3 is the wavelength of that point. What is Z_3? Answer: 4309 Ang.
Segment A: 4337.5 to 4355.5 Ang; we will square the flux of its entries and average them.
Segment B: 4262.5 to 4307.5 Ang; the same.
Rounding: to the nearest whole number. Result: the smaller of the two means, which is 220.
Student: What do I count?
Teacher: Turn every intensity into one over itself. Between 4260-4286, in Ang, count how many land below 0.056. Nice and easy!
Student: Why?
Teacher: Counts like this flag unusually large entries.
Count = 2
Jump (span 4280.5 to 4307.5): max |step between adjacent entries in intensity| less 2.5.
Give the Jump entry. 1.3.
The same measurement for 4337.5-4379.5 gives 1.7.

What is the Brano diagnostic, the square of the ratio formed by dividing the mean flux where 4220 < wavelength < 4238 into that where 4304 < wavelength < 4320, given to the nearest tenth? 1.0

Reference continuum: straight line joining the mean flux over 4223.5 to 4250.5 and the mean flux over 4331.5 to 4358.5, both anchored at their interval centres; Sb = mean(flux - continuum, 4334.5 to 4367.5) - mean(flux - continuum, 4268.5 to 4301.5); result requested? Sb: 2.3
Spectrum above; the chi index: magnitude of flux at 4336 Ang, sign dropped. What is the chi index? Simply 19.8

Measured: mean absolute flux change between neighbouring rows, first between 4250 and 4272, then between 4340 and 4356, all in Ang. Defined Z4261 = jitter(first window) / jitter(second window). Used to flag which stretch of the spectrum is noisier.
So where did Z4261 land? 1.66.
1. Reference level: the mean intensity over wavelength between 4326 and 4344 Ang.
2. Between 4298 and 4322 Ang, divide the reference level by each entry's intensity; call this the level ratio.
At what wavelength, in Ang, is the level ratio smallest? 4321 Ang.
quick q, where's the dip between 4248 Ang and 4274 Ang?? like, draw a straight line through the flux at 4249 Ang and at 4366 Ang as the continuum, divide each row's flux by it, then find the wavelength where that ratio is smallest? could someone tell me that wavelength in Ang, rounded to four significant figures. 4273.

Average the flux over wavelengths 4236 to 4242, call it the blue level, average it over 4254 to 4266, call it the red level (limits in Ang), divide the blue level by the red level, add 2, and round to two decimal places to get 3.11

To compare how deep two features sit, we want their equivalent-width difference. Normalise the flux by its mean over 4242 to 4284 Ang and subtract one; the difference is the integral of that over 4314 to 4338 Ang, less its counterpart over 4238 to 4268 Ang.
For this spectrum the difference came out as 3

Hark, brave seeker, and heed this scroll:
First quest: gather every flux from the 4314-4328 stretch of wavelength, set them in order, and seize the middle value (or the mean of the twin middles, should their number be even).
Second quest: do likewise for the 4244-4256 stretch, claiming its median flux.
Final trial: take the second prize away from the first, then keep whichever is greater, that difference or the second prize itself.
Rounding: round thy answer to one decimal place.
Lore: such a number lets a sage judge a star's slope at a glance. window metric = 15.4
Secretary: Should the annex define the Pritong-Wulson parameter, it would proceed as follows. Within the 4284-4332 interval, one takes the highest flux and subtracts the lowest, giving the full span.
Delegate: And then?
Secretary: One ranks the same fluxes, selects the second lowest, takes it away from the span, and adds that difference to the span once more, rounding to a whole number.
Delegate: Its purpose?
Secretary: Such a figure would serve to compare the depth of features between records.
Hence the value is 15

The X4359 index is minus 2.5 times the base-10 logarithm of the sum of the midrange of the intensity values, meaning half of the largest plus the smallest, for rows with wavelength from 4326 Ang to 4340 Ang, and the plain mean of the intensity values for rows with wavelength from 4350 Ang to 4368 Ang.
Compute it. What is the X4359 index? -3.91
